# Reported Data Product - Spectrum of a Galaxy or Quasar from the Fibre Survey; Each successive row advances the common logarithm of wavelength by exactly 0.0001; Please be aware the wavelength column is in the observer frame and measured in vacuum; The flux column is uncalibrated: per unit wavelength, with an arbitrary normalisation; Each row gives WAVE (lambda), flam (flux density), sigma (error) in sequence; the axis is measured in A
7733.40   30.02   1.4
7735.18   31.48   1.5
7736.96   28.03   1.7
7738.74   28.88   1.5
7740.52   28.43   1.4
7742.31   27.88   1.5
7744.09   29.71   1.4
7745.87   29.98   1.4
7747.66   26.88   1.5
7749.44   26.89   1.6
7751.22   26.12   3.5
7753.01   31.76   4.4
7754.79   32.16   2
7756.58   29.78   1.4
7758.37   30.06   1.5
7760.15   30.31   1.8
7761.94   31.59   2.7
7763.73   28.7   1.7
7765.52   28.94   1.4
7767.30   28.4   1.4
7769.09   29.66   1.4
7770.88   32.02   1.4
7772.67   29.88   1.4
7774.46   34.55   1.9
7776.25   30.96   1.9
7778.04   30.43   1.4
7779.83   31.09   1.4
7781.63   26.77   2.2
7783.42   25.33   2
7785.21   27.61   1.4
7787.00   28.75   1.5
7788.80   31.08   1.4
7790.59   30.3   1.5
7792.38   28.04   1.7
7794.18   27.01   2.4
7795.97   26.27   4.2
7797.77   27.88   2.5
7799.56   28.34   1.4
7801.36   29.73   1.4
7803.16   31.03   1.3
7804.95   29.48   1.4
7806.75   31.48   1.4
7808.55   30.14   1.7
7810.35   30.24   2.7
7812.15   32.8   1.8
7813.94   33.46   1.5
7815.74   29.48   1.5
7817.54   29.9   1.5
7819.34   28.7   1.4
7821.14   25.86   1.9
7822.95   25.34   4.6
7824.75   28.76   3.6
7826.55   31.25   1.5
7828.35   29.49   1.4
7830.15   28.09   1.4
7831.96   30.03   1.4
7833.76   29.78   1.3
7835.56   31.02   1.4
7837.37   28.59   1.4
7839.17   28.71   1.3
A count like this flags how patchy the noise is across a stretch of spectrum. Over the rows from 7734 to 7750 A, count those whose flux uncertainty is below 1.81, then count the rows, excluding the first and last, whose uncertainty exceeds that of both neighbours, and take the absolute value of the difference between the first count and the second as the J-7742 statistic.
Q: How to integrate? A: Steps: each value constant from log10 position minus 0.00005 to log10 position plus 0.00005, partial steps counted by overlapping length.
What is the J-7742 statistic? 7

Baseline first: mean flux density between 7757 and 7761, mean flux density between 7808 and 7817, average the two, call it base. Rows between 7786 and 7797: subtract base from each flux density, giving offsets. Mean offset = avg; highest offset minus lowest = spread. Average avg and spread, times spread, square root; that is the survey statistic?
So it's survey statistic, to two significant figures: 2.5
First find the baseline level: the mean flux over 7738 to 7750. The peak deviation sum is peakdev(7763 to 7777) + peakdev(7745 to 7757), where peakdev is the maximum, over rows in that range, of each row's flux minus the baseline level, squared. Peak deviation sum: 52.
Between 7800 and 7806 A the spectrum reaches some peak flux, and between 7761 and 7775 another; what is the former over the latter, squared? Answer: 0.81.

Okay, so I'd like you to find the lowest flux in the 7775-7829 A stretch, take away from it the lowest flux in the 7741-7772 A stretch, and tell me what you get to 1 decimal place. -0.8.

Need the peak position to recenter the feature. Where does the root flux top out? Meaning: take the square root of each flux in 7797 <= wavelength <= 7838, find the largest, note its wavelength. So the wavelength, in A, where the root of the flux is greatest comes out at 7813.94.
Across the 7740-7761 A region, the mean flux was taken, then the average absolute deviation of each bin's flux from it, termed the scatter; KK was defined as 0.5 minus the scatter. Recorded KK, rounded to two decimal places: -1.10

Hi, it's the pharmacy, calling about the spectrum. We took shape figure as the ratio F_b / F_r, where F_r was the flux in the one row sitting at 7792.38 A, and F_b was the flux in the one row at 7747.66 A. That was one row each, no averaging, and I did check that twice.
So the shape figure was 0.959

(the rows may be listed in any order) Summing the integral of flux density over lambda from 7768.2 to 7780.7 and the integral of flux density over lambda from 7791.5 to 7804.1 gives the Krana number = 747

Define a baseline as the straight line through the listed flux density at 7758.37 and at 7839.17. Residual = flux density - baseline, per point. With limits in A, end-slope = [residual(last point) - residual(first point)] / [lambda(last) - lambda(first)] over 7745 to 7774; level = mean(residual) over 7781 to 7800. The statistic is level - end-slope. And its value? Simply -1.6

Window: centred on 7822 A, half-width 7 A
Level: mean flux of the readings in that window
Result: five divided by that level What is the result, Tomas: 0.175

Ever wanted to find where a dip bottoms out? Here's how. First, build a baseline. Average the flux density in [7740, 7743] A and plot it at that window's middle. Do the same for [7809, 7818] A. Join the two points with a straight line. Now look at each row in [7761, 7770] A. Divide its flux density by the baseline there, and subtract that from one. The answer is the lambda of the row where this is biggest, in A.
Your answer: 7767.30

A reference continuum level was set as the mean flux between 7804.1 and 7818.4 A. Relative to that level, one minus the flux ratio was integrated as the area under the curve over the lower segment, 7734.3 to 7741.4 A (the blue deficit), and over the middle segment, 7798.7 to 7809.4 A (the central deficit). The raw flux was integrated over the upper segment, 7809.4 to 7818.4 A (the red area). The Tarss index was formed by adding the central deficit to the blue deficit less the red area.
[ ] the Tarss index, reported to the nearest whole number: -280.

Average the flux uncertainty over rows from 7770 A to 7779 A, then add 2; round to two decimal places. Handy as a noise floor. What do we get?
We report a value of 3.60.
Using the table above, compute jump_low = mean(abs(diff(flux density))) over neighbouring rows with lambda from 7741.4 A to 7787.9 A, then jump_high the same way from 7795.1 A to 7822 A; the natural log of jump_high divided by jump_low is -0.15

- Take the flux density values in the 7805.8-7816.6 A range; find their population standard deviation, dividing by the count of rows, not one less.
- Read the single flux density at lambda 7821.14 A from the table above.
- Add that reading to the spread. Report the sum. 27.3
